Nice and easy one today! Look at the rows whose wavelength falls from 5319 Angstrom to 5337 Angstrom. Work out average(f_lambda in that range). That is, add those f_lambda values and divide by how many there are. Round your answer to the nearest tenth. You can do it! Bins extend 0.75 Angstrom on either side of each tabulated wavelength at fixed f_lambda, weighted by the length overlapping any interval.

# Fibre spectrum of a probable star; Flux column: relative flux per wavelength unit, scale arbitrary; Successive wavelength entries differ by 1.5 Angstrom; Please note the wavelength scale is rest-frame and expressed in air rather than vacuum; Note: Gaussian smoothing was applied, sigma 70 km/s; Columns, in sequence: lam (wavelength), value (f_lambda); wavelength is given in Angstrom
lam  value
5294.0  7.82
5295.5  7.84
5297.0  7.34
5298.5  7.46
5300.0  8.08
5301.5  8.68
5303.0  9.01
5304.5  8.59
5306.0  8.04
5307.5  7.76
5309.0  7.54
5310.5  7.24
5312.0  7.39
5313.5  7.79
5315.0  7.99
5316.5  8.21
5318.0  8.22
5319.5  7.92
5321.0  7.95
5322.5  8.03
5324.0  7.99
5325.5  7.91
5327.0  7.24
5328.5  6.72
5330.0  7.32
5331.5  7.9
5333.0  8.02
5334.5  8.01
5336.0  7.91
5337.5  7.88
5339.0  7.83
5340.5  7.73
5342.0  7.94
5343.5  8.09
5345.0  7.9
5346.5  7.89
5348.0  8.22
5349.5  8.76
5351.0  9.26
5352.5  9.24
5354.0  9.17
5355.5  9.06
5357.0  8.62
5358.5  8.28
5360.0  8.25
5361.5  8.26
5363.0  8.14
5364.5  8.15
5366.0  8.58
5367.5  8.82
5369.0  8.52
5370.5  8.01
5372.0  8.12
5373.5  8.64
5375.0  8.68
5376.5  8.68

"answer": 7.7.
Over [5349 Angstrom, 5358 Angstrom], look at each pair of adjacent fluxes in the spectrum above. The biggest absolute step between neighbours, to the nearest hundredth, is 0.50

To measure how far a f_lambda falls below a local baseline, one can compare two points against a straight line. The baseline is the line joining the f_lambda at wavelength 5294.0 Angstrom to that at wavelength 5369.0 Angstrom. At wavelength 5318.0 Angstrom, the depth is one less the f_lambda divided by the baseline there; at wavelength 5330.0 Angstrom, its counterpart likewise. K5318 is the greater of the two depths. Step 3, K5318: 0.10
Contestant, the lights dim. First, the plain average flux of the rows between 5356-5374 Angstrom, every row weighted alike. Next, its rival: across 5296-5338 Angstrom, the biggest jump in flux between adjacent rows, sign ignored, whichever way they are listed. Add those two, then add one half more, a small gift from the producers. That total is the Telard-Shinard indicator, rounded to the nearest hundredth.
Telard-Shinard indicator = 9.54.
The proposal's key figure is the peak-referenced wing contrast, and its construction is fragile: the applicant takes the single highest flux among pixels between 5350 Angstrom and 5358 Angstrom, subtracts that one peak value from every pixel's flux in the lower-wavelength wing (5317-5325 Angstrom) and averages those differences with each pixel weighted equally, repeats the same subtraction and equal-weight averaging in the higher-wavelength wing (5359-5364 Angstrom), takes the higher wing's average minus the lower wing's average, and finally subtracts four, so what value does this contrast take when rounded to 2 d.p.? -3.81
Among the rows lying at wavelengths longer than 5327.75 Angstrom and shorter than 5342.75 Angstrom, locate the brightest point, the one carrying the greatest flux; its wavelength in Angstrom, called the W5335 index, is 5333.0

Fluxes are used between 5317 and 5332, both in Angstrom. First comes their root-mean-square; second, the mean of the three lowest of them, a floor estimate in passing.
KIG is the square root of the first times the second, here 7.4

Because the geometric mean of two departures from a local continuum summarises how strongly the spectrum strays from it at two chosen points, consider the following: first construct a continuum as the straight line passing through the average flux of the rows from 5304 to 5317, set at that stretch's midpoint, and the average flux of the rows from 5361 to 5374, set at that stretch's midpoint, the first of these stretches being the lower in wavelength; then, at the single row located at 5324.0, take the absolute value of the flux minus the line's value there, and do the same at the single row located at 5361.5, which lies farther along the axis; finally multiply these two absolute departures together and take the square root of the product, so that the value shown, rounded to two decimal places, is 0.04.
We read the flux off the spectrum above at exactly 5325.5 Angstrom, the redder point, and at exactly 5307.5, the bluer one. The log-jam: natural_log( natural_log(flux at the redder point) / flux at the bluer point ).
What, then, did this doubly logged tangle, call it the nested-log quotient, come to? -1.32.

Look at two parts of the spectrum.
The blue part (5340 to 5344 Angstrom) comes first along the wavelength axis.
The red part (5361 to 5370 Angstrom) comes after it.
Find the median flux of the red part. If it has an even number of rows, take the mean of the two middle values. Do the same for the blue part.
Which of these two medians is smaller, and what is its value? 7.94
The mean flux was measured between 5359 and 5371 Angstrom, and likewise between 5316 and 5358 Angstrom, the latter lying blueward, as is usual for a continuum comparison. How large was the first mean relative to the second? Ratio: 1.03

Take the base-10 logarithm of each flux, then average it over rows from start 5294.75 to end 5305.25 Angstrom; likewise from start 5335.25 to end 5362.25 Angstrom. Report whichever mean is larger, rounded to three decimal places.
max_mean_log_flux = 0.921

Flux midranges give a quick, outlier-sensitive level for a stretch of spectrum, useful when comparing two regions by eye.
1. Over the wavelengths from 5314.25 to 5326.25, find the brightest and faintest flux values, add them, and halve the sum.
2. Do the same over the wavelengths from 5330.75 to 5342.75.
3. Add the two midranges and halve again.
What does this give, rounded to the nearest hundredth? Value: 7.97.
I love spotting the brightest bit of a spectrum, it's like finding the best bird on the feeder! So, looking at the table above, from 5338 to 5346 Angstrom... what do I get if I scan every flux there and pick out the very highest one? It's 8.09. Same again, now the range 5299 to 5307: 9.01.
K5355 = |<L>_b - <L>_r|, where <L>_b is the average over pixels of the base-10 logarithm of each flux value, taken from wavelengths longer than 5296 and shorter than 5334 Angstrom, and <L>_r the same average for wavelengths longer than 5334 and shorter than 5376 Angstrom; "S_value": 0.027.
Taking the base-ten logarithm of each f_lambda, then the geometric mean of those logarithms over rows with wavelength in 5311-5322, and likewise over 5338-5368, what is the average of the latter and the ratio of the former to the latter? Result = 0.948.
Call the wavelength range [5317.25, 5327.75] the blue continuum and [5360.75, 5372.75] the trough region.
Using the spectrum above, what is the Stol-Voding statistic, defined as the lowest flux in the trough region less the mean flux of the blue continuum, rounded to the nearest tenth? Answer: 0.1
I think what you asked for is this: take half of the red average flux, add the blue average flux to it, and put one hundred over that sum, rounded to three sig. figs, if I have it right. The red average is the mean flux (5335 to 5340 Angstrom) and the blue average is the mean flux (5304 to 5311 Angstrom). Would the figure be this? 8.50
